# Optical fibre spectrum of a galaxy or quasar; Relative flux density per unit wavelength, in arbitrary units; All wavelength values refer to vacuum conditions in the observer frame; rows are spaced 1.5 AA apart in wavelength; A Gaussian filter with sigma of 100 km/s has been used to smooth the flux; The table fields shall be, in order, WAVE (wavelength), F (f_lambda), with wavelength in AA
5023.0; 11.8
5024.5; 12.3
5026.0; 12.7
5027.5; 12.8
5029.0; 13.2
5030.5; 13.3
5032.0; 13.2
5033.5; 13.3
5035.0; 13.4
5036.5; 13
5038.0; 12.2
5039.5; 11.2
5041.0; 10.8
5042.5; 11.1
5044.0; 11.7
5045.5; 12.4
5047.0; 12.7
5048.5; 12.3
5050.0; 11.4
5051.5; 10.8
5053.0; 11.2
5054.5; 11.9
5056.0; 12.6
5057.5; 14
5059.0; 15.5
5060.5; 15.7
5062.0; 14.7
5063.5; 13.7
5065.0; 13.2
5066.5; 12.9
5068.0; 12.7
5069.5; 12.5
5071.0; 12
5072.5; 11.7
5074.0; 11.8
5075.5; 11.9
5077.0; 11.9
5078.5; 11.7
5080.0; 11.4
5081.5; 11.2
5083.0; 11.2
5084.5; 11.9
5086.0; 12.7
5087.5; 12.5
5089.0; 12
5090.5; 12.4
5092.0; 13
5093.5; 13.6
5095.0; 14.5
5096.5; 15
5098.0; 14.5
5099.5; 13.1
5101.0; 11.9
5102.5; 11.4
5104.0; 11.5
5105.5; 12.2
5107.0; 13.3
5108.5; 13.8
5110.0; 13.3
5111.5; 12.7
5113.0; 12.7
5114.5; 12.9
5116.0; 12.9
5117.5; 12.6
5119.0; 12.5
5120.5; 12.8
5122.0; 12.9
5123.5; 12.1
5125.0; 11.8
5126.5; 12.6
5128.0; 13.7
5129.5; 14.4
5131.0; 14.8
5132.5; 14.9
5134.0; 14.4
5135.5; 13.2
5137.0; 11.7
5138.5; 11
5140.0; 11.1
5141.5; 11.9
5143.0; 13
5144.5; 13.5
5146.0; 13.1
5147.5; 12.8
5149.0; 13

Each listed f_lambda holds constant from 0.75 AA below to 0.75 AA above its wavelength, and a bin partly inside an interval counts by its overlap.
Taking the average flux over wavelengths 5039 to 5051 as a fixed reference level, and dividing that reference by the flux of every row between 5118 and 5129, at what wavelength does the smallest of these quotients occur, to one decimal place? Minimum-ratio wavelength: 5128.0 AA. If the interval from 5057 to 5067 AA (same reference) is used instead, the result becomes 5060.5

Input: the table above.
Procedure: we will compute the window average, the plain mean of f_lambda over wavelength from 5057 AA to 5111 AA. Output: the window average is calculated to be 12.8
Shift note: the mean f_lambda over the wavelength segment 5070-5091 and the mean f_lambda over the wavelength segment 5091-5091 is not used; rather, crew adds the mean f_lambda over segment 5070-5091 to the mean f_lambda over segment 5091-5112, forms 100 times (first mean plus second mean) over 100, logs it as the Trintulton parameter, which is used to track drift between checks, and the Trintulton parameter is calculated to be 25.0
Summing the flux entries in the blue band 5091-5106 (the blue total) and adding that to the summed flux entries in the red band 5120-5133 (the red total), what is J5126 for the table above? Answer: 251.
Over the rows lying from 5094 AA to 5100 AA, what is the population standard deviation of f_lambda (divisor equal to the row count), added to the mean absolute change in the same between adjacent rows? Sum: 1.51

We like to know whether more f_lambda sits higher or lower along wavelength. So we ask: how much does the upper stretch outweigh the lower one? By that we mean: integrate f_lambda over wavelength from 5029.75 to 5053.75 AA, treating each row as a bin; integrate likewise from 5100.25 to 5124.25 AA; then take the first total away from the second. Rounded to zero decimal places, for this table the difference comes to 11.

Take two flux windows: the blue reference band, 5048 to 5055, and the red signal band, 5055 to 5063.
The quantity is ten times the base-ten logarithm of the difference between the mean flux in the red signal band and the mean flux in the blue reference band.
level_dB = 5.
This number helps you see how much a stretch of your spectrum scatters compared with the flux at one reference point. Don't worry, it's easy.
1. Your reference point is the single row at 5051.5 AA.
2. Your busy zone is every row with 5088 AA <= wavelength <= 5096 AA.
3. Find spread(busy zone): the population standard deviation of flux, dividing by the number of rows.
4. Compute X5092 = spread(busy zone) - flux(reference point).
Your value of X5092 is -9.9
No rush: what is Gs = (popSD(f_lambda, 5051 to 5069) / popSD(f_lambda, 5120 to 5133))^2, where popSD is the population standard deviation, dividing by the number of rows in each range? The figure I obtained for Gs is 1.9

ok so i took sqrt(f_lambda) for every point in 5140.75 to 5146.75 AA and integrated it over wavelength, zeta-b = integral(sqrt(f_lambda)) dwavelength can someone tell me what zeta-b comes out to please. 22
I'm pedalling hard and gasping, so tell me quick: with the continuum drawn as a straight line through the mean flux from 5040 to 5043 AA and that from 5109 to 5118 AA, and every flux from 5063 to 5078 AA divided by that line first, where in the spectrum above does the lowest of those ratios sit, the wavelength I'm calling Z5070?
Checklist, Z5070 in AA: 5072.5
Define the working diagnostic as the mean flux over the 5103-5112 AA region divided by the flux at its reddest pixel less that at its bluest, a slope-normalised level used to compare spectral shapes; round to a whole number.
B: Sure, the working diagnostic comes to 11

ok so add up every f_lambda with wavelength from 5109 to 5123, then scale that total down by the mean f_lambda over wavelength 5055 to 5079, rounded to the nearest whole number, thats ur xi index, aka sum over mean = 9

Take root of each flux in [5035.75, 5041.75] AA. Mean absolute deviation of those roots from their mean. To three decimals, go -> 0.116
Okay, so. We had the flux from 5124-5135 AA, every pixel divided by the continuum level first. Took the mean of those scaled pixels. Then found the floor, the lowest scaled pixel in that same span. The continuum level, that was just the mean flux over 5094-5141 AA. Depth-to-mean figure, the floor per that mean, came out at 0.86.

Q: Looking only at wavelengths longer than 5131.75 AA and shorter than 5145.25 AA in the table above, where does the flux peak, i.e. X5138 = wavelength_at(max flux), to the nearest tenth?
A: 5132.5 AA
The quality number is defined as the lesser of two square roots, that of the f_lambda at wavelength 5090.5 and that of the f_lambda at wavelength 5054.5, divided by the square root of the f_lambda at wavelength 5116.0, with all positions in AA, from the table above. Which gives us 0.96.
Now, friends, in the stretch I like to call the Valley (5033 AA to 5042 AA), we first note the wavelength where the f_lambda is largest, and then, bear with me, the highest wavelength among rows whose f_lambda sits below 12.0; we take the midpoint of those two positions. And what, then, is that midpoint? 5038.0 AA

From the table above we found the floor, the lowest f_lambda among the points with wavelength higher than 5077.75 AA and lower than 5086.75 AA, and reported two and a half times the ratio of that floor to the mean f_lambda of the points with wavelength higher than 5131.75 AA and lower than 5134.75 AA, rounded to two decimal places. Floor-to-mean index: 1.91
